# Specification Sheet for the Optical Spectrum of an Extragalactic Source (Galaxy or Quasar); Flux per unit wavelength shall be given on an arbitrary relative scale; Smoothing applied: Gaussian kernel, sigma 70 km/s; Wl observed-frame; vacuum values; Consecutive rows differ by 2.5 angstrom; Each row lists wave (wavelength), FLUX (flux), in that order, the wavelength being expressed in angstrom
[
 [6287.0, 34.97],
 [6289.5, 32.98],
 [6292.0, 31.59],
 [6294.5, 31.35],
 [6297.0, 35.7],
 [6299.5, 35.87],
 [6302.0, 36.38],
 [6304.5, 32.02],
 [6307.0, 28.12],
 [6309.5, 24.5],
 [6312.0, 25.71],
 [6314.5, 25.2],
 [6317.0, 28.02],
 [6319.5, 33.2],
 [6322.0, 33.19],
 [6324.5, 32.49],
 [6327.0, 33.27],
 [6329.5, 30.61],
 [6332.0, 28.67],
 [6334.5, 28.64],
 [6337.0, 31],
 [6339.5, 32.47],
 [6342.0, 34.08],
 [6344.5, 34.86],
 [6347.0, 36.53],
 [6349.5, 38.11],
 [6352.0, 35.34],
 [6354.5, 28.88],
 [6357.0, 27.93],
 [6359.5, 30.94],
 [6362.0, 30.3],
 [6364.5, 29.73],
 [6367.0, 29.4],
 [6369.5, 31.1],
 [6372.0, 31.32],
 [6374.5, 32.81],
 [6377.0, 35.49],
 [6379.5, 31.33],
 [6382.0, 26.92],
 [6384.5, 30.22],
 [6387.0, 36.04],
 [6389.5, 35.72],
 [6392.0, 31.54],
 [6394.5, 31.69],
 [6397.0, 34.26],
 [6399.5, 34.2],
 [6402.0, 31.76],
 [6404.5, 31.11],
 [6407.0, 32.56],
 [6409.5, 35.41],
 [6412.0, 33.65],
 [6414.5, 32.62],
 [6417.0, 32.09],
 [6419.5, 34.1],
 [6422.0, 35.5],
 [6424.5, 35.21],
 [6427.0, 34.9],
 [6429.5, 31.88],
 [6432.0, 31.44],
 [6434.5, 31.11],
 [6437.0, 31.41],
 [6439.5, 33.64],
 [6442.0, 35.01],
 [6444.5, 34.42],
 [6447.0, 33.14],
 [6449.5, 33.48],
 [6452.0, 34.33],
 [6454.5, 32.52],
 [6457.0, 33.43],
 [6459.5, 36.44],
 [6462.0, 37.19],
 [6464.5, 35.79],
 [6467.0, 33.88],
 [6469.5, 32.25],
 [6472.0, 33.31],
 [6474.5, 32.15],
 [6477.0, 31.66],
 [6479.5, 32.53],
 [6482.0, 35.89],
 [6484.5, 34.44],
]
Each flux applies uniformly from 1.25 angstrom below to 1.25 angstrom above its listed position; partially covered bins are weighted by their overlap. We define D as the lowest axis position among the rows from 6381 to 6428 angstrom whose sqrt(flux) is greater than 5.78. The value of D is 6387.0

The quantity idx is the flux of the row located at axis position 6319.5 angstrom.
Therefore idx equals 33.2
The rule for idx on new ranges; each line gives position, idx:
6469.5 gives 32.25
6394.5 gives 31.69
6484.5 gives 34.44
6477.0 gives 31.66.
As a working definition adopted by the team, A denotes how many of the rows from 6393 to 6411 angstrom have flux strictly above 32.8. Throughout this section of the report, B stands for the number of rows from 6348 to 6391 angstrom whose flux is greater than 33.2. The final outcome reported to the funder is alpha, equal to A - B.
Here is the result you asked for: -2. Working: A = 3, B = 5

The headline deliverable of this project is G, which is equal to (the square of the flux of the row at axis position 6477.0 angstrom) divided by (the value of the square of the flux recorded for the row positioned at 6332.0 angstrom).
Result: 1.2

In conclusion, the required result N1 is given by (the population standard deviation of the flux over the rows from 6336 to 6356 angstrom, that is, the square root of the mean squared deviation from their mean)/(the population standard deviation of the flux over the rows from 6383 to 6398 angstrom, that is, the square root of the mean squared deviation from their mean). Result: 1.3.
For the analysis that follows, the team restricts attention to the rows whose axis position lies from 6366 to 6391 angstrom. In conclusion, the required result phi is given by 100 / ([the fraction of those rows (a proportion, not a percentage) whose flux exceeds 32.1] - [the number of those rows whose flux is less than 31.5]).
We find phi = -18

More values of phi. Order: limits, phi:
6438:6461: 100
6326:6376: -9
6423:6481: -45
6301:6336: -13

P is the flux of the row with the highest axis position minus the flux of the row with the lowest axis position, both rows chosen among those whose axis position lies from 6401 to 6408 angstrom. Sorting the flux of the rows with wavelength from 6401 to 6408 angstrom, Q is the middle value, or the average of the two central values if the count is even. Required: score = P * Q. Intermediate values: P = 1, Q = 31.8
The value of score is 25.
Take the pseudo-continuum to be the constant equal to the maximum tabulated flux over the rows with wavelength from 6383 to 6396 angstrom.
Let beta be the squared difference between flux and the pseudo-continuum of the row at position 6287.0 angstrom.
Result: 1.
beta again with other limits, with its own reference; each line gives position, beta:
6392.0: 20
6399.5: 3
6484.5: 3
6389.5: 0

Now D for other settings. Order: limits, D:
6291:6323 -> 6297.0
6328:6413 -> 6342.0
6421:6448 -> 6422.0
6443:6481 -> 6444.5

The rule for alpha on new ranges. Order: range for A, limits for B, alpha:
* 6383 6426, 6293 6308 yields 6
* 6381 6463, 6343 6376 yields 15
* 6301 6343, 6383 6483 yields -17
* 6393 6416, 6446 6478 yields -4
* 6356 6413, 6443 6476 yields -1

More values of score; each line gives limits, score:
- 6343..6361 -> -137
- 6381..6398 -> 233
